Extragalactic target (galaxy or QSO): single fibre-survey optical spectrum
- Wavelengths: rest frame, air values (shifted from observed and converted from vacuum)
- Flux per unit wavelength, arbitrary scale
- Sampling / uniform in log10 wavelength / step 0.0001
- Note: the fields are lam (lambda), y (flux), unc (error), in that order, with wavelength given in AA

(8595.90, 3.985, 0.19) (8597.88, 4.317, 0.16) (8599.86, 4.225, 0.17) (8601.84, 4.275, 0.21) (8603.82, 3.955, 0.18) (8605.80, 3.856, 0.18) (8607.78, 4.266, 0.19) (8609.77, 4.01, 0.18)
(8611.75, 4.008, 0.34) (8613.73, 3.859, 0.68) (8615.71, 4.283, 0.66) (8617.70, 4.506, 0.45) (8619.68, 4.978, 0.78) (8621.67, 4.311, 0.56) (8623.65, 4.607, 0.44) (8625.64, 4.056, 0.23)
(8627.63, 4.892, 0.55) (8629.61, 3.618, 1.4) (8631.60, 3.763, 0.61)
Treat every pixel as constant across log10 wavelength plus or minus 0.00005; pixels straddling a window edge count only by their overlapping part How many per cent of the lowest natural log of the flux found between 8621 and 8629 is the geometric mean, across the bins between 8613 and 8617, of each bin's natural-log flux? 100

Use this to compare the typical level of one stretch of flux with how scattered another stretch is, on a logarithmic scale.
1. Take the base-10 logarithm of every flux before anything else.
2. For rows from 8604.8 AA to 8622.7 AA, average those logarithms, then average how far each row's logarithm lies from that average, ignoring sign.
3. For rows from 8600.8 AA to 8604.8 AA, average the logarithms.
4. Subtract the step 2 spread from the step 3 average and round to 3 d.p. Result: 0.587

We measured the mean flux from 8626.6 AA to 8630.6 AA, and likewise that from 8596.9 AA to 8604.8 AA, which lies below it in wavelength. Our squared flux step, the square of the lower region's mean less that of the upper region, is 0.00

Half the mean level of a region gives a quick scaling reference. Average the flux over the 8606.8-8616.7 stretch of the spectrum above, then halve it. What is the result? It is 2.043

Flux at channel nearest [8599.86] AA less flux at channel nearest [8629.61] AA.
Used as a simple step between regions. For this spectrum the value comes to 0.61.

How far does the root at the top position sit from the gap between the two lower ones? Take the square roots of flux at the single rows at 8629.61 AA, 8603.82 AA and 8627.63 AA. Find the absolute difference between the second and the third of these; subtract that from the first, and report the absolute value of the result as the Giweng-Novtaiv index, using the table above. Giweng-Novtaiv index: 1.68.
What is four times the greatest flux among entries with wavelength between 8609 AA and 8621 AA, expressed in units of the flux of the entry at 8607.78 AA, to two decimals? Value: 4.67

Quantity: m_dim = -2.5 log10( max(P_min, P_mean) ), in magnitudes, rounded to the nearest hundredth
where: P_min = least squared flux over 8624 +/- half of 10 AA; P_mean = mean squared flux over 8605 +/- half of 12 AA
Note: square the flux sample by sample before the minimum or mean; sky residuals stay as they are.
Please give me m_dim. -3.06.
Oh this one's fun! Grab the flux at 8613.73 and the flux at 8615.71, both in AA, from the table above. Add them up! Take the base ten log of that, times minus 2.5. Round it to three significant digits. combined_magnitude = -2.28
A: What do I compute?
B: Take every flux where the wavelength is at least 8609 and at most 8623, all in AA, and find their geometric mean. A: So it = 4.27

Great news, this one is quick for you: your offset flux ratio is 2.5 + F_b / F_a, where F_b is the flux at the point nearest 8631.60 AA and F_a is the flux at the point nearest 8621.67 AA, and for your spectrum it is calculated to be 3.37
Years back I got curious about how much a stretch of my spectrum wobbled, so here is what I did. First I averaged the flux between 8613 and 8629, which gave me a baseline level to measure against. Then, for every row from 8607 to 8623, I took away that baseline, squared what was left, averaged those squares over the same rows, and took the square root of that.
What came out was 0.36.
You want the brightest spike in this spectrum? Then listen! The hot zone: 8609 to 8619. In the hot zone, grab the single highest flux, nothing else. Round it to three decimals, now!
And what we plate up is 4.506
